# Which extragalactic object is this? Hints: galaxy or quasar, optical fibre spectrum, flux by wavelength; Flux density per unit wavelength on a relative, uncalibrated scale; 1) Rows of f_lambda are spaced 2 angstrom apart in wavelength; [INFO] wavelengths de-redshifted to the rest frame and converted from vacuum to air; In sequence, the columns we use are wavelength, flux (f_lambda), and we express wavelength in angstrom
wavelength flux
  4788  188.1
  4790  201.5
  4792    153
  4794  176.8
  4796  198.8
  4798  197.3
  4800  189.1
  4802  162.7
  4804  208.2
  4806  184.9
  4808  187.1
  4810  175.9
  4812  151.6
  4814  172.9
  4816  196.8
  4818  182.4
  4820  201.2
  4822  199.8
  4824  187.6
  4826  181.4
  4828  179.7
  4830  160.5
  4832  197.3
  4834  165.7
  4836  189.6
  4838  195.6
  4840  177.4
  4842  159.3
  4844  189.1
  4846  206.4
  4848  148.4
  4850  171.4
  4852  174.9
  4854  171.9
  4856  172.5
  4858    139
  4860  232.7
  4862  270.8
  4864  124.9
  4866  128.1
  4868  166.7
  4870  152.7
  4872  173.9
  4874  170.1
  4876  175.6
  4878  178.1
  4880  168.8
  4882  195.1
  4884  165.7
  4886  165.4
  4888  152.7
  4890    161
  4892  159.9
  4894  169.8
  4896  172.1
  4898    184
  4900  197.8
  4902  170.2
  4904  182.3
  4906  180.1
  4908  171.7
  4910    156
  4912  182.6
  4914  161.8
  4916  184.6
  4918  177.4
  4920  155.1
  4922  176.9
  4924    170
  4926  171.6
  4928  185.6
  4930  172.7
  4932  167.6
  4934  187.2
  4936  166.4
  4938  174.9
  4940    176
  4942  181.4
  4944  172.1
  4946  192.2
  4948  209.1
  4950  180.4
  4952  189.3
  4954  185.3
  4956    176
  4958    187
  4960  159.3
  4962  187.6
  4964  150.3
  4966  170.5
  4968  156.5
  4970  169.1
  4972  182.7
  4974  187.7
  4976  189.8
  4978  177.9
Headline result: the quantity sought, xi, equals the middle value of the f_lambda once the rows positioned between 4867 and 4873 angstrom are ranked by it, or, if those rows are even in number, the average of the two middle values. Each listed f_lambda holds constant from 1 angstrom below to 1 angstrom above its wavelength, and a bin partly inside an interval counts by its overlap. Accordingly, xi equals 167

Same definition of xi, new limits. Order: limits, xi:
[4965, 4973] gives 170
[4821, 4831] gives 181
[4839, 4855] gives 173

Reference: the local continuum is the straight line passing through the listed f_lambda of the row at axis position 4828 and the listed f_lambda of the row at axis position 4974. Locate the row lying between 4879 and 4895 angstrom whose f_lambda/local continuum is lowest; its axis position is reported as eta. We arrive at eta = 4888 angstrom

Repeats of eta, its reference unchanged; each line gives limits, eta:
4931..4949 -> 4936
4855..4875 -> 4864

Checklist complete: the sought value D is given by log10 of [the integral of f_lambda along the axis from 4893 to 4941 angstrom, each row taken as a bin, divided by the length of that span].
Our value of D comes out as 2.24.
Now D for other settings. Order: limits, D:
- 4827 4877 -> 2.24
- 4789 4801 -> 2.27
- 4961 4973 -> 2.23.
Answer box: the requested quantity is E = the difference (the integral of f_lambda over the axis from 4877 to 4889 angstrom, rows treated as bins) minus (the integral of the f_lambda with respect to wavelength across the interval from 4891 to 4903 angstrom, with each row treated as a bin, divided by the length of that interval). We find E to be 1876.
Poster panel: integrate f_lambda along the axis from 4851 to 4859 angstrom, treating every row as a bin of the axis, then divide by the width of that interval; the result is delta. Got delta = 165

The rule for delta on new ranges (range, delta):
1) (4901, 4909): 176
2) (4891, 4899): 171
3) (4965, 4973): 170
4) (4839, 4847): 183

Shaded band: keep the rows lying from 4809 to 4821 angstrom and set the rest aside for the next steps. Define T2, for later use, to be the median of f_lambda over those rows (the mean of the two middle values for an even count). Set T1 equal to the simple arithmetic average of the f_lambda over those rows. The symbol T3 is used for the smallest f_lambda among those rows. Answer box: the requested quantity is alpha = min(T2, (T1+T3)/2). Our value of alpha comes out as 166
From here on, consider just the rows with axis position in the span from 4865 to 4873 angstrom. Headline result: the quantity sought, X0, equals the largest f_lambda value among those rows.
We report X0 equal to 173.9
